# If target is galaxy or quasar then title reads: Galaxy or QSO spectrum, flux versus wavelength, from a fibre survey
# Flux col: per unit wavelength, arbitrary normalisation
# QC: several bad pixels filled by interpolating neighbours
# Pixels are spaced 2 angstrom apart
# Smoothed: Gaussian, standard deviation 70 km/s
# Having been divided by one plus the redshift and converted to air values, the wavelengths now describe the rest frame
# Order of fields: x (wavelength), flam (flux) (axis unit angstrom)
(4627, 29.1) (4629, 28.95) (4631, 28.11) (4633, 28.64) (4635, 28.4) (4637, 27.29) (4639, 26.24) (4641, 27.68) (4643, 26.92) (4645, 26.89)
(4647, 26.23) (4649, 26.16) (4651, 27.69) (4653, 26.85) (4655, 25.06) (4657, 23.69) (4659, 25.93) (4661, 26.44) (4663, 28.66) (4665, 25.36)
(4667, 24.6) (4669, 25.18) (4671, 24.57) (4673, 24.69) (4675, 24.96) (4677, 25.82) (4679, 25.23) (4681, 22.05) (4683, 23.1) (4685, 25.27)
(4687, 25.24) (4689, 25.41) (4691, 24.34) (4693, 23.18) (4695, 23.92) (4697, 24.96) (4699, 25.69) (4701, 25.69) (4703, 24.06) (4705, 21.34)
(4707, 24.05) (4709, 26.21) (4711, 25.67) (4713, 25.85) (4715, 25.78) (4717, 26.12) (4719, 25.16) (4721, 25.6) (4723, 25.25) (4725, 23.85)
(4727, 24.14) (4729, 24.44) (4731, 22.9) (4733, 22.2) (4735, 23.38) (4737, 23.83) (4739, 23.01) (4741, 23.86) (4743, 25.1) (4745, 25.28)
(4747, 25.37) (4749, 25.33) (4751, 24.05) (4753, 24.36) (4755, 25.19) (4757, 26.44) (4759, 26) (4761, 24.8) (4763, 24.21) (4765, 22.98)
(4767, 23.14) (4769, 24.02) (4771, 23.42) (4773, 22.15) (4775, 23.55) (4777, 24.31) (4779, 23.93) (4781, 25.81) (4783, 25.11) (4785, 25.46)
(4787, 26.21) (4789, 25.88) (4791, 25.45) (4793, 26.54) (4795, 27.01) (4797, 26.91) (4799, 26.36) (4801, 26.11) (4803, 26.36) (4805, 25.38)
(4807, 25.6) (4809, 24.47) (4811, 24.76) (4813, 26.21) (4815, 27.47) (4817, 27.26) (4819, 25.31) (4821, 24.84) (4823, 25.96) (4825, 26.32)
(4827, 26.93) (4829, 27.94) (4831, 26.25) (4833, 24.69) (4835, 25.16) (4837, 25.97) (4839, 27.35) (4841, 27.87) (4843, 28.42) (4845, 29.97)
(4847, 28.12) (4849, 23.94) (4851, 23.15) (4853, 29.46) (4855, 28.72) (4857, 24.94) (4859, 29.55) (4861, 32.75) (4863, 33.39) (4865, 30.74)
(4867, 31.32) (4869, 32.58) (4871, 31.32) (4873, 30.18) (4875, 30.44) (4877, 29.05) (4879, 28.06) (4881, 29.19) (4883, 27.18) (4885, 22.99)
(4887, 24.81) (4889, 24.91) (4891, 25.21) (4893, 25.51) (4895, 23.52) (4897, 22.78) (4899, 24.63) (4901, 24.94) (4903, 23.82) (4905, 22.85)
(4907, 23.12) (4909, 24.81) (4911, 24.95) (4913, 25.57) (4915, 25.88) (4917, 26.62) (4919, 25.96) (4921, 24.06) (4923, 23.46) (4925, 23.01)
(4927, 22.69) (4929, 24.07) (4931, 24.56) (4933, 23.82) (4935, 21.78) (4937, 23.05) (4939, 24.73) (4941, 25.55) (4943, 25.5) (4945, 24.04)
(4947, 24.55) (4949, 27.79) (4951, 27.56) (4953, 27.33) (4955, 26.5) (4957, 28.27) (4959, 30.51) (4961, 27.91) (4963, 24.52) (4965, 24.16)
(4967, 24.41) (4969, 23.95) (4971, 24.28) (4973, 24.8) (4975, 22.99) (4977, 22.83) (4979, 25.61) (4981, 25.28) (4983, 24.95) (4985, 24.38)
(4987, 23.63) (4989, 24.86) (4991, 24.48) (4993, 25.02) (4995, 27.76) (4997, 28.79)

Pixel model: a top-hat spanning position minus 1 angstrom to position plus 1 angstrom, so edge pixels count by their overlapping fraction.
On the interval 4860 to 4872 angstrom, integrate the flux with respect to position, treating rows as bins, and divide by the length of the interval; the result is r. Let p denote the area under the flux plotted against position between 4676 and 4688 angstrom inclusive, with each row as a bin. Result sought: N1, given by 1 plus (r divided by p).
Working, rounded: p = 293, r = 32.0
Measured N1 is 1.11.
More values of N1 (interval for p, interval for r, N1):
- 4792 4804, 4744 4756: 1.08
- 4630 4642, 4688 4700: 1.07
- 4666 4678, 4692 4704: 1.08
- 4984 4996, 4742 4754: 1.08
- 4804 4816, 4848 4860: 1.09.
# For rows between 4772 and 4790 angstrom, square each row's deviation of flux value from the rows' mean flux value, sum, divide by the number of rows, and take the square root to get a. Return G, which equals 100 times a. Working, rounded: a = 1.3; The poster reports 126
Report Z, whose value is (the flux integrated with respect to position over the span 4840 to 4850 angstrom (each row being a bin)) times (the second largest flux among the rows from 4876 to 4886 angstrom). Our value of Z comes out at 8036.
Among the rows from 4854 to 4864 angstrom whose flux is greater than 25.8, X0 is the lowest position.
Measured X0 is 4855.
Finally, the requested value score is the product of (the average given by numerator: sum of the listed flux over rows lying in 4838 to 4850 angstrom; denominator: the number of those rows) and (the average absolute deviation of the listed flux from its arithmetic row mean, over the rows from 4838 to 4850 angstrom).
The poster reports 36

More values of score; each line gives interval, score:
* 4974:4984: 28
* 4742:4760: 13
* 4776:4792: 16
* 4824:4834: 21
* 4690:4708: 22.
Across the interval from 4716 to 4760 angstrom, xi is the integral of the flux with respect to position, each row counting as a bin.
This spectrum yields 1082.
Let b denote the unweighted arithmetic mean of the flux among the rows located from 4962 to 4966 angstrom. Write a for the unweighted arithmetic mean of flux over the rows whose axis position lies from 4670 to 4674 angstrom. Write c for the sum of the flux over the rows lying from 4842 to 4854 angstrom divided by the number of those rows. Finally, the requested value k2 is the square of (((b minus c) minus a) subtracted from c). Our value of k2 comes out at 2986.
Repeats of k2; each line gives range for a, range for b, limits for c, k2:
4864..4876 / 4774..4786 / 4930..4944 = 2990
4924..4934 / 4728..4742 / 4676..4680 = 2632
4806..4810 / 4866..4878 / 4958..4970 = 2120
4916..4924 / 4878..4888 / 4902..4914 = 2205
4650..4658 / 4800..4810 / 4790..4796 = 2799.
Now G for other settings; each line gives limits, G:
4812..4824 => 95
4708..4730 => 77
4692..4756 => 117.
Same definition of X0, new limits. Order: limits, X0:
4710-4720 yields 4713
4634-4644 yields 4635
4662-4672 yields 4663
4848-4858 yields 4853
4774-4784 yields 4781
